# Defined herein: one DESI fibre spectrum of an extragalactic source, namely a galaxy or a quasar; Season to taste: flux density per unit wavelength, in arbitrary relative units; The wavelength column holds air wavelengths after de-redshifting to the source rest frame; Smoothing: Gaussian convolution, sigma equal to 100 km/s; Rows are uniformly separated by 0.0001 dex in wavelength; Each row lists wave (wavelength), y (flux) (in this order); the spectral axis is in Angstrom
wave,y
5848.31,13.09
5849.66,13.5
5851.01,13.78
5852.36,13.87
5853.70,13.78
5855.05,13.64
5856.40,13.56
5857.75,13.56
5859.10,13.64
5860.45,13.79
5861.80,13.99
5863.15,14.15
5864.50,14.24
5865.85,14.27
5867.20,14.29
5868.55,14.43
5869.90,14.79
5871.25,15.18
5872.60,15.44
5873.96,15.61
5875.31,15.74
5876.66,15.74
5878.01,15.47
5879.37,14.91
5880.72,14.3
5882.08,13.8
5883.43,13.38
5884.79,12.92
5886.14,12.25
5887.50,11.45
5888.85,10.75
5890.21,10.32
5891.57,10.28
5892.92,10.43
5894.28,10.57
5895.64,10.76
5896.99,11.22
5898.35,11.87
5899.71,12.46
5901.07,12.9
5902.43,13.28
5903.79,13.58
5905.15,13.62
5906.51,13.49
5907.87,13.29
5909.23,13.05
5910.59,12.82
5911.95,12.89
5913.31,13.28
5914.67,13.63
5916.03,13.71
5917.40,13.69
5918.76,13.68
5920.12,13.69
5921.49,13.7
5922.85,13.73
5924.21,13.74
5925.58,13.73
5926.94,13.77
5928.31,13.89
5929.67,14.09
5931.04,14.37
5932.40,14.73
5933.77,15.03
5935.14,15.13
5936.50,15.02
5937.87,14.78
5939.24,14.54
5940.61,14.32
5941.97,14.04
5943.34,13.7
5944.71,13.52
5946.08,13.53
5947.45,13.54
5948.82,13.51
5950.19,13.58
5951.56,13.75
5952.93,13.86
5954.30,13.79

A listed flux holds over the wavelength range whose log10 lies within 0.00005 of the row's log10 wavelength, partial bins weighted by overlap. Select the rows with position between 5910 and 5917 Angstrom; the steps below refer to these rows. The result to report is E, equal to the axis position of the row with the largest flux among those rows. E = 5916.03 Angstrom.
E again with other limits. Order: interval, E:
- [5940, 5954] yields 5940.61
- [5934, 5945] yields 5935.14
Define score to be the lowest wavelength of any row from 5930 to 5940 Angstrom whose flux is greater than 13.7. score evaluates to 5931.04 Angstrom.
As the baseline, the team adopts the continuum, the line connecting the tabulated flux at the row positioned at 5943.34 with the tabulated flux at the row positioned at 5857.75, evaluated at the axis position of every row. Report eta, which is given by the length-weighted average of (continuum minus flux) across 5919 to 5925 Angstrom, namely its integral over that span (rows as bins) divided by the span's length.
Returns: 0.0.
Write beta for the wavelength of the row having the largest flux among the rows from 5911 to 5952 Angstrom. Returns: 5935.14 Angstrom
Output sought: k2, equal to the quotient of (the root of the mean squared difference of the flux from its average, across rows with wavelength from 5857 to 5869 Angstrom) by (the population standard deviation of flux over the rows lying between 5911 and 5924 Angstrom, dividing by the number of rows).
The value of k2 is 1.1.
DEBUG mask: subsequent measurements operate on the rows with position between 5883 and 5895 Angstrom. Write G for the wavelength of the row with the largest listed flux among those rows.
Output 5883.43 Angstrom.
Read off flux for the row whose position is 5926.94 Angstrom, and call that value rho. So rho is 13.77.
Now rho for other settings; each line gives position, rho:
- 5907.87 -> 13.29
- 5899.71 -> 12.46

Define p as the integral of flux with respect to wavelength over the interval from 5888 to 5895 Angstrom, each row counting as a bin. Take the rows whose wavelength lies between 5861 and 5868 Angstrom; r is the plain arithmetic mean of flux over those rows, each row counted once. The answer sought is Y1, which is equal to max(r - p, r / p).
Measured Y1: 0.193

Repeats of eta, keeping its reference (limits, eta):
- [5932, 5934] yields -1.2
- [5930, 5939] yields -1.1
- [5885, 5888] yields 1.6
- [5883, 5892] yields 2.0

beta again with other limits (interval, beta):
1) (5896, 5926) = 5924.21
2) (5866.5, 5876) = 5875.31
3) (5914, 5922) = 5916.03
